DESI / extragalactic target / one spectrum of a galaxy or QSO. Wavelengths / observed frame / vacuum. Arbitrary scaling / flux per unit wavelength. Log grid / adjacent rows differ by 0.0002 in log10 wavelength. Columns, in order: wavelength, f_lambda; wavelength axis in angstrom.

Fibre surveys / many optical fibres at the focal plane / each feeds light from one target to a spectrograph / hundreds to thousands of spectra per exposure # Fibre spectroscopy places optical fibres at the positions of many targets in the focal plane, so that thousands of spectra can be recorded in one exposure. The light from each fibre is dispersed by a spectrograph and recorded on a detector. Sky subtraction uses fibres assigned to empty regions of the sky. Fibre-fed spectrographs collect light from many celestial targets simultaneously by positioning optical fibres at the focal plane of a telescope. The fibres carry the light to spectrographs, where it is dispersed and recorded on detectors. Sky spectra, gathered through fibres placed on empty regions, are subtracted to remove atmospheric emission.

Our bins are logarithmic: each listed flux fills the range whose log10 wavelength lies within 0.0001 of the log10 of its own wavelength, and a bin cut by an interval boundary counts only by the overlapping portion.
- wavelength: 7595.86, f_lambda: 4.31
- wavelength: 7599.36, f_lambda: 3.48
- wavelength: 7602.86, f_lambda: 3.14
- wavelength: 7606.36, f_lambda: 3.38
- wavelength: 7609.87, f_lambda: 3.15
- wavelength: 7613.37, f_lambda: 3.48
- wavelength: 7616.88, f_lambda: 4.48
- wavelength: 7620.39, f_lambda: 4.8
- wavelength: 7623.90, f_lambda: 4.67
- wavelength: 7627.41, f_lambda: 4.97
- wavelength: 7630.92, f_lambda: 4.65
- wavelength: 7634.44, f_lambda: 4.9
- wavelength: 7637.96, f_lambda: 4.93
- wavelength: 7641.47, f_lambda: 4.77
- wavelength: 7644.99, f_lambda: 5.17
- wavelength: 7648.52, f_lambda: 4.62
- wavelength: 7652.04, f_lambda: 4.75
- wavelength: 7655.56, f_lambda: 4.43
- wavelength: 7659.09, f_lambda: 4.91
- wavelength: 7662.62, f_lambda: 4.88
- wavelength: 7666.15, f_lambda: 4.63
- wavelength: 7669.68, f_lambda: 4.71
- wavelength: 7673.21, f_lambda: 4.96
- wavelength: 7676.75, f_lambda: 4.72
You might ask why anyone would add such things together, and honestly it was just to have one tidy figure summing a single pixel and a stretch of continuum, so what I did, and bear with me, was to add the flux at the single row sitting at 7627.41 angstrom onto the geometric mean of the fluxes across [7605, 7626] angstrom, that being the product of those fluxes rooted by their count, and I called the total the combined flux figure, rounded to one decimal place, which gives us 8.9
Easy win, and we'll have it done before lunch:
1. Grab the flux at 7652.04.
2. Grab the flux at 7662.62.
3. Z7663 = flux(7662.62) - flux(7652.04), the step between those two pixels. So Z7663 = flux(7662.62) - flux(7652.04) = 0.1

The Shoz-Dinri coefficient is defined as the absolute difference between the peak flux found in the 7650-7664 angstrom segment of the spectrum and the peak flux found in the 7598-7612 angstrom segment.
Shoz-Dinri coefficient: 1.4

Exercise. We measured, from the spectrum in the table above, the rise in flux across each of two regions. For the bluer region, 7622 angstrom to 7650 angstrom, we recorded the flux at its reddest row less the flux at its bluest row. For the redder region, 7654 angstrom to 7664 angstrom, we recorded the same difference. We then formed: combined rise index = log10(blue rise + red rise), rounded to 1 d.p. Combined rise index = -0.4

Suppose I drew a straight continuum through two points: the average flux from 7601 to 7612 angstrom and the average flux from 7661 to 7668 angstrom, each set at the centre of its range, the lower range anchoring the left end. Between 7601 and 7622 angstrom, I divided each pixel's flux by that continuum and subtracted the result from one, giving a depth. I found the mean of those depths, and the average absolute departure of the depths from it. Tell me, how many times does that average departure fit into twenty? 149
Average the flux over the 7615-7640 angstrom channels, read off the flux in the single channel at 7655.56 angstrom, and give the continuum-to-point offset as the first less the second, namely 0.34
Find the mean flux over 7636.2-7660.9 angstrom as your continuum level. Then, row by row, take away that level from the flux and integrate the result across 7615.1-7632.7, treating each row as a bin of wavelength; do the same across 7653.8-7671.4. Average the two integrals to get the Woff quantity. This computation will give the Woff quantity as -1.5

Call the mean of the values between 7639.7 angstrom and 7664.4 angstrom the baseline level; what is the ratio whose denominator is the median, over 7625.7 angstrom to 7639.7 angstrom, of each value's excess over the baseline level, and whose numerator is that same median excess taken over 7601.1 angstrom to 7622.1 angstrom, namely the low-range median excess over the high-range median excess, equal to -11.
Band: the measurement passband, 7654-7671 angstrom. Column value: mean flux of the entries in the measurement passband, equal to 4.71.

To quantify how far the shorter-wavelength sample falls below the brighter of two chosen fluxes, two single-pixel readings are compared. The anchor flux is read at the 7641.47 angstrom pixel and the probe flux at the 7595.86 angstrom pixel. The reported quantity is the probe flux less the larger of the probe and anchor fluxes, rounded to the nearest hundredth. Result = -0.46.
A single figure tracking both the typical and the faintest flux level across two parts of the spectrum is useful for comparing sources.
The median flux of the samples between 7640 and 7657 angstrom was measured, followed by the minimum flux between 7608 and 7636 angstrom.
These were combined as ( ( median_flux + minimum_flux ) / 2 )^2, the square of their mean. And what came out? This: 15.6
